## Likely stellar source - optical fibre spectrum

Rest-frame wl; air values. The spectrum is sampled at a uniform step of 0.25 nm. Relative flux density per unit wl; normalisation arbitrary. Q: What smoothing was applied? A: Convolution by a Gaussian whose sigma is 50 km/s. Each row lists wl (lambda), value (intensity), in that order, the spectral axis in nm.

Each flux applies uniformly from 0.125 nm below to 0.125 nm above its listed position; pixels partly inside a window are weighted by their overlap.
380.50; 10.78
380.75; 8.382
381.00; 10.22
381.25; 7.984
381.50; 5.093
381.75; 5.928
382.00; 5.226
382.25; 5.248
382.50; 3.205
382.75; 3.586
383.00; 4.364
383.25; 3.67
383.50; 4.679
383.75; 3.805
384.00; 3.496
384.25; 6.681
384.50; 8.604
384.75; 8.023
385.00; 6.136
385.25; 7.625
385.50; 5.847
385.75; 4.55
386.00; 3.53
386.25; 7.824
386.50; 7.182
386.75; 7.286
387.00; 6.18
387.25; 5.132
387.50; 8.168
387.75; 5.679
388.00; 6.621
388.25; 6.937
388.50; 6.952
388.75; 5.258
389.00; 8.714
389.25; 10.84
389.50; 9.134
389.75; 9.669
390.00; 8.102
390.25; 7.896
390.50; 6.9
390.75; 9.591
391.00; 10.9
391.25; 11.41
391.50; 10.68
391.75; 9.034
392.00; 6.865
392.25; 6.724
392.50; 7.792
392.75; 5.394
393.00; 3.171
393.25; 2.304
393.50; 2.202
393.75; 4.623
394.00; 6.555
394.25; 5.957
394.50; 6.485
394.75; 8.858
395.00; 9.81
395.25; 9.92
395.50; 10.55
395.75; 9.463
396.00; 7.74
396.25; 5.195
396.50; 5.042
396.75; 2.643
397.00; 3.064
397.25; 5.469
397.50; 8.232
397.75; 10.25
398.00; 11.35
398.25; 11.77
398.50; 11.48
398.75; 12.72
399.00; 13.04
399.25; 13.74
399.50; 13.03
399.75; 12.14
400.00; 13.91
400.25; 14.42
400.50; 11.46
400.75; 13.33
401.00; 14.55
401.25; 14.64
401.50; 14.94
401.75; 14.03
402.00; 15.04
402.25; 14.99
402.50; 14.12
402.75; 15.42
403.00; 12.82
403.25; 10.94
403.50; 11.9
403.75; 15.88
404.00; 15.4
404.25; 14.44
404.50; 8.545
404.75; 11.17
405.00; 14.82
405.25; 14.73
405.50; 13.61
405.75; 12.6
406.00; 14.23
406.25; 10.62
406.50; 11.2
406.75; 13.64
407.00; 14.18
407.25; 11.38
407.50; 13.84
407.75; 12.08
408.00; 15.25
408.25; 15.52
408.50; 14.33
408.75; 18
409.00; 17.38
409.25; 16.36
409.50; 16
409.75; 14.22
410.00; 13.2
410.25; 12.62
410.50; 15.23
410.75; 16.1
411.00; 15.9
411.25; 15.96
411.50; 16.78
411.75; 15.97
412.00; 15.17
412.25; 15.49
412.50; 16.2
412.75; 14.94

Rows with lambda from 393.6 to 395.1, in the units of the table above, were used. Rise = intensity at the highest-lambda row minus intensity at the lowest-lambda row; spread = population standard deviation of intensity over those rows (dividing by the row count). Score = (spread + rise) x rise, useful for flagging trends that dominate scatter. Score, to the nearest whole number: 36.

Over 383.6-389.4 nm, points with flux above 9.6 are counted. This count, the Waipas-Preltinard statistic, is 1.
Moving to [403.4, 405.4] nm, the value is 7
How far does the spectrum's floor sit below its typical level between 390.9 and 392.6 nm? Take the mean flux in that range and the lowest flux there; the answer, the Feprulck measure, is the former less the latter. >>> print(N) 2.3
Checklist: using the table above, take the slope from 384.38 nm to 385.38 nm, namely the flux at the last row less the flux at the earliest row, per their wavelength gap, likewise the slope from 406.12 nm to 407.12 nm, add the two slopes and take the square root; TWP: 1.9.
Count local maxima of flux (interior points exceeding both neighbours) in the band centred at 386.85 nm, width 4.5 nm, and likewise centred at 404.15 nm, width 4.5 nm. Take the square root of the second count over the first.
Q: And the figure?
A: 0.89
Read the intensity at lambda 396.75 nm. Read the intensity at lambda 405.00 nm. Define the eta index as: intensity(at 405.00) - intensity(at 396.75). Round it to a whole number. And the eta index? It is 12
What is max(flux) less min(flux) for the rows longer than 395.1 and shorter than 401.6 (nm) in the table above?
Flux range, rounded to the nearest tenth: 12.3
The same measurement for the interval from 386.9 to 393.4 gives 9.1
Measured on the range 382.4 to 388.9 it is 5.4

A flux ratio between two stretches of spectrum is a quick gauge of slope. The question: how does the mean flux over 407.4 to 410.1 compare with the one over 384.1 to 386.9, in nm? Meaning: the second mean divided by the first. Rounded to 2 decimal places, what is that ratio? 0.44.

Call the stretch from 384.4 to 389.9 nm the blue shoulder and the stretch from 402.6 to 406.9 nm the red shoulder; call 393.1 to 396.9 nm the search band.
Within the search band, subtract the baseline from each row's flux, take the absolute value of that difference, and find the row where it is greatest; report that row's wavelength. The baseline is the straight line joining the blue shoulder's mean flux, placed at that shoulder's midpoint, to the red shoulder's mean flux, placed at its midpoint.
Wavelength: 396.75 nm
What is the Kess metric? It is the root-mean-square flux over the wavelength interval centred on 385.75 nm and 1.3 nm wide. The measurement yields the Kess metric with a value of 6.1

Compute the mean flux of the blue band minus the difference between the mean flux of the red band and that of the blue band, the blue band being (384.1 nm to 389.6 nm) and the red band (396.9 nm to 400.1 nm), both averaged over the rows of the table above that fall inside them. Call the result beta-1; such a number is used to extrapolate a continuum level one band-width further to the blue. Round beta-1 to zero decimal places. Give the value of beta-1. 3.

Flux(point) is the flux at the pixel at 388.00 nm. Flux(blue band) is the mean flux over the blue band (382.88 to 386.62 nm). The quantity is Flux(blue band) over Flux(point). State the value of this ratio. 0.87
